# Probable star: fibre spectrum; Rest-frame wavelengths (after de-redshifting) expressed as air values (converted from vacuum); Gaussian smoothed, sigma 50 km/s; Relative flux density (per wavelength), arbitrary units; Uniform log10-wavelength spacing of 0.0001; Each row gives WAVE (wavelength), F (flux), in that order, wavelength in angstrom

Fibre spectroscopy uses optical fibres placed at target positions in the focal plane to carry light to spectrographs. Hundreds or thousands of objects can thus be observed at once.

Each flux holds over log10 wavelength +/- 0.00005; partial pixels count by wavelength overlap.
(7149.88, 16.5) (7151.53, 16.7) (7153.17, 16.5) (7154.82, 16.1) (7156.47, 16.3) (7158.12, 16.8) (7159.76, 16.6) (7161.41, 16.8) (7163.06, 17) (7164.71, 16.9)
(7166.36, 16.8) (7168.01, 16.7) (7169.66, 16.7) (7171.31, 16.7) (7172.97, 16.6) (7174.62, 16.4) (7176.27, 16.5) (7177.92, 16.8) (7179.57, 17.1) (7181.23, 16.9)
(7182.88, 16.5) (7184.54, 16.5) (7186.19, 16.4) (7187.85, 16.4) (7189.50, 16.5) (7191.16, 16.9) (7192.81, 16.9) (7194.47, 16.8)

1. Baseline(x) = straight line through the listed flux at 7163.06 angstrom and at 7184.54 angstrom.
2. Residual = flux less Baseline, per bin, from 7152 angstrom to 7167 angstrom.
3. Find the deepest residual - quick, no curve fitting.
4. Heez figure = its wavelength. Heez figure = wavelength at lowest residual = 7154.82 angstrom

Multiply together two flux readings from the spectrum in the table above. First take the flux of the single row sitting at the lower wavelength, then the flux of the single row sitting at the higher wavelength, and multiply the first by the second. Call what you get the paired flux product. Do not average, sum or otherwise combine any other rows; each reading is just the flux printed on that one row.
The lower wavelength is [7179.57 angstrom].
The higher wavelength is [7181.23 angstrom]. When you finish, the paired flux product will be 289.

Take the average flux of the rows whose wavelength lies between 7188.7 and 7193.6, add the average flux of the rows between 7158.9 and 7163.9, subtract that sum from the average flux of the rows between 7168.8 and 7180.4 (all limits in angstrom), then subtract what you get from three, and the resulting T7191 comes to 19.9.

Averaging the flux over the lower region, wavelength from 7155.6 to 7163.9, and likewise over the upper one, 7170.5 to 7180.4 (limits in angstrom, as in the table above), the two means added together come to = 33.38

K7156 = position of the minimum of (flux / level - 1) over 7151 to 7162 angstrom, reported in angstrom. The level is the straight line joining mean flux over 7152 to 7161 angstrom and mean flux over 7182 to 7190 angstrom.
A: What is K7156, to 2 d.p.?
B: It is 7154.82 angstrom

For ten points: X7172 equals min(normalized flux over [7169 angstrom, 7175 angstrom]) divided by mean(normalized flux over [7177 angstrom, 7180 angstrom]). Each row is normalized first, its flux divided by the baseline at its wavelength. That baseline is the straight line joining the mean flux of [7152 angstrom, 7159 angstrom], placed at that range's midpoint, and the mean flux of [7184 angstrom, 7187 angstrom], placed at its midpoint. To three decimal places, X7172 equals 0.968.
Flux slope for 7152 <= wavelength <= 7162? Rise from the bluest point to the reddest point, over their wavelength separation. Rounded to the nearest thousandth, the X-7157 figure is 0.036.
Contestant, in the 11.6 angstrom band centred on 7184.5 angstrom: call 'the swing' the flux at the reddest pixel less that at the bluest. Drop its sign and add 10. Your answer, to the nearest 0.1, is 10.6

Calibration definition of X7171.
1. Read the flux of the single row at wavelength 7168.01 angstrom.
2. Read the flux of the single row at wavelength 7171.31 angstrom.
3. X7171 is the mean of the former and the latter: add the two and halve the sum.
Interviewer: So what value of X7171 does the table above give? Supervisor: 16.7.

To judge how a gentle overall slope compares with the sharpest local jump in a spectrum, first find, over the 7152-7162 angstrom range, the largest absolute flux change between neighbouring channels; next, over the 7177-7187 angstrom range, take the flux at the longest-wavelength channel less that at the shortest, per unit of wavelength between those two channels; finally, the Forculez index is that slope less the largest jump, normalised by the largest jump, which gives -1.10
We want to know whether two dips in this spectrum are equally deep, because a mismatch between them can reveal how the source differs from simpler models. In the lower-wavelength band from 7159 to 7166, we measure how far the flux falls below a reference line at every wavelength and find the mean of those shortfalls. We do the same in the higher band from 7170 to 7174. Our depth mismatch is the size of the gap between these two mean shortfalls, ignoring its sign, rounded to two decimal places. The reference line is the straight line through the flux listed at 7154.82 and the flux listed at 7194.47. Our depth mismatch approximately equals 0.35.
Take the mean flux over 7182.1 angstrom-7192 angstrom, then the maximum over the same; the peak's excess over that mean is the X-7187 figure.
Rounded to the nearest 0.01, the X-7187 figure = 0.37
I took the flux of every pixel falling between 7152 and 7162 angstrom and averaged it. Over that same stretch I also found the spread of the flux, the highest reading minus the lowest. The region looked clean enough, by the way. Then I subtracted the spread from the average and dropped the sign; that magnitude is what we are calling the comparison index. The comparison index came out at 15.8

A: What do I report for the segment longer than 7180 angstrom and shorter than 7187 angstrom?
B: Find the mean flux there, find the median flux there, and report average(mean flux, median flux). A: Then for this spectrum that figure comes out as 16.5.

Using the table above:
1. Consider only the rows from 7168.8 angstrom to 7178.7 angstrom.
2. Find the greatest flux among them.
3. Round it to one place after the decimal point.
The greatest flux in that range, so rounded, 16.8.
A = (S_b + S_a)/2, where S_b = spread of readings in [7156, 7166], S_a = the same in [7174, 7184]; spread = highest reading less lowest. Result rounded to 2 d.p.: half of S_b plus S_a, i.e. 0.70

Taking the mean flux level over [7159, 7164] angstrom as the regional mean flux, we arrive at 16.80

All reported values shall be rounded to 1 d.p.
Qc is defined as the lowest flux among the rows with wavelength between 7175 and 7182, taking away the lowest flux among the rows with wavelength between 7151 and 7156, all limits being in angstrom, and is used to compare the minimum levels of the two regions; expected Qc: 0.4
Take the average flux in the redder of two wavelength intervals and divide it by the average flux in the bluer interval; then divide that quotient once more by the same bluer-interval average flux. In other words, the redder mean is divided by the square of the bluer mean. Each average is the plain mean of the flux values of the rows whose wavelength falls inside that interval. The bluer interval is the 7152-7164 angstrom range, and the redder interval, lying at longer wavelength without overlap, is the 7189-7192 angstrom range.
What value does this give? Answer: 0.0607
